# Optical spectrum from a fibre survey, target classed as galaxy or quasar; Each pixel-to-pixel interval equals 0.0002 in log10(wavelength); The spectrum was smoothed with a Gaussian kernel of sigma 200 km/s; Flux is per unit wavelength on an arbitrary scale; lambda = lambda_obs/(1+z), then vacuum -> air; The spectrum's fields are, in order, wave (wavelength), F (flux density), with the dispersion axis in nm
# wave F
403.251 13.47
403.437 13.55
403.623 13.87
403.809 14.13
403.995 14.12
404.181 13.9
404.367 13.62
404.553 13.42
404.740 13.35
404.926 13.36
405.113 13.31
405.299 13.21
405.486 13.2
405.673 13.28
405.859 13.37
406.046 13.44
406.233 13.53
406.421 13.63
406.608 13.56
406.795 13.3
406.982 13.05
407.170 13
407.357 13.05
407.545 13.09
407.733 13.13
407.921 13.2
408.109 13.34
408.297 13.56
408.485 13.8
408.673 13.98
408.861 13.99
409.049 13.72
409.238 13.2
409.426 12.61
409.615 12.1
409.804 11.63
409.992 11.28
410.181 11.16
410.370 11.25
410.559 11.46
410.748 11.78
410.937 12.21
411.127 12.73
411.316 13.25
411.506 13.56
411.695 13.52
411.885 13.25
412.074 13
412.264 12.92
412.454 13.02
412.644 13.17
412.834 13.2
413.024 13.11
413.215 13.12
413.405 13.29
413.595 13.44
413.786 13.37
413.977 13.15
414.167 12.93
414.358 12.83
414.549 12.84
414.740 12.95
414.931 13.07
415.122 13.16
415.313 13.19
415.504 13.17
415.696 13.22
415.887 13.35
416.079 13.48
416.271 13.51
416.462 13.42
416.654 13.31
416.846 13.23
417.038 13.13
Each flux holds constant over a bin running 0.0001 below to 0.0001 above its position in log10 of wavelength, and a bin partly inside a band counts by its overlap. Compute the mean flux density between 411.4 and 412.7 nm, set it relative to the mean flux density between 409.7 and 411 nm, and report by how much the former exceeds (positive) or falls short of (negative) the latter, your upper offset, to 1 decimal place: 1.7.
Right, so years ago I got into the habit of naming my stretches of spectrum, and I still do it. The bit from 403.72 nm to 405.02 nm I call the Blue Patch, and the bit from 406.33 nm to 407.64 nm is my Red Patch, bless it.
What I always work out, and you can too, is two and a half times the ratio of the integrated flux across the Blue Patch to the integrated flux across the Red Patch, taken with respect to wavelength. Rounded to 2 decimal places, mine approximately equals 2.57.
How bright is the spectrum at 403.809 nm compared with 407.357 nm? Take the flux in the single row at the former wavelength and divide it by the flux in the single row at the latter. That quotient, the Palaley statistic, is 1.08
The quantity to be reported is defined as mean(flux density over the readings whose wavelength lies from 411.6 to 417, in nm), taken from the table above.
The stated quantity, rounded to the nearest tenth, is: 13.2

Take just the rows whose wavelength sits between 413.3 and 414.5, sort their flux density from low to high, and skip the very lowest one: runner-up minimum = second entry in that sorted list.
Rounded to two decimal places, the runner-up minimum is 12.93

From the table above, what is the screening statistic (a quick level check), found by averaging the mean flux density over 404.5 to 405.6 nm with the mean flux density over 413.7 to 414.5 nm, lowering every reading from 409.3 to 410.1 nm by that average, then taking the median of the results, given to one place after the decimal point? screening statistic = -1.3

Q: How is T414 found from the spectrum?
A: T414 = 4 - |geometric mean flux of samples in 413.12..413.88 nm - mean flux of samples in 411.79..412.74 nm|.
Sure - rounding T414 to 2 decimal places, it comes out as 3.77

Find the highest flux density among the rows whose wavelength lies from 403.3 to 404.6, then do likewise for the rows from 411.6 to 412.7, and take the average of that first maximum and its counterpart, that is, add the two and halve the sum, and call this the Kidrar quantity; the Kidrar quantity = 13.8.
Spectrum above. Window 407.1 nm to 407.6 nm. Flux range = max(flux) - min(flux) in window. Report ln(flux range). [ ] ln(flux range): -2.4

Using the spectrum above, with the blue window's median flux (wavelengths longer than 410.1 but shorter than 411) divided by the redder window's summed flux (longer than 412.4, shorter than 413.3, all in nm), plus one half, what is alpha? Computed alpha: 0.675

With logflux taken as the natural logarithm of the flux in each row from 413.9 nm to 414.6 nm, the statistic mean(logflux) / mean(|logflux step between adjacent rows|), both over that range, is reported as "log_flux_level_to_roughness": 302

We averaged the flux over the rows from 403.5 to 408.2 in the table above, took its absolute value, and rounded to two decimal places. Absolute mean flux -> 13.42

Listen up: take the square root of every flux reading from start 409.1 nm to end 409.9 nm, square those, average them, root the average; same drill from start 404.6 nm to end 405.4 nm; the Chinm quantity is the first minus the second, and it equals -0.129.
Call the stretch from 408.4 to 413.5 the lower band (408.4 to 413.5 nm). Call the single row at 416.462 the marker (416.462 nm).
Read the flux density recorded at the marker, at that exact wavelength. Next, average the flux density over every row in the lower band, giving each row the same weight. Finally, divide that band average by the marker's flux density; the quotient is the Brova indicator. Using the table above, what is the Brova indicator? 0.95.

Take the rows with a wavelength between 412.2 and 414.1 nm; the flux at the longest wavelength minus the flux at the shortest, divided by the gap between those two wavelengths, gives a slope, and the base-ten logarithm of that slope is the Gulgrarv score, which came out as -0.9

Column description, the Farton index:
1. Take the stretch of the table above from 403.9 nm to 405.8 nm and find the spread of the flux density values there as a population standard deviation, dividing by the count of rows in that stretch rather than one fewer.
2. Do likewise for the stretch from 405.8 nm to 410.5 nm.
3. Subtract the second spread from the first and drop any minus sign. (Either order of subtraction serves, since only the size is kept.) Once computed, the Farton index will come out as 0.54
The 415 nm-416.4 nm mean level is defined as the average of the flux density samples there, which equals 13.30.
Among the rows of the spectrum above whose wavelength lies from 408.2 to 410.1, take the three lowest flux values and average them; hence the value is 11.7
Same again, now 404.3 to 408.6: 13.0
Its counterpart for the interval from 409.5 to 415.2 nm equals 11.2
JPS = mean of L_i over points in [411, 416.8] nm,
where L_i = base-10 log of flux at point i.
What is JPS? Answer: 1.12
